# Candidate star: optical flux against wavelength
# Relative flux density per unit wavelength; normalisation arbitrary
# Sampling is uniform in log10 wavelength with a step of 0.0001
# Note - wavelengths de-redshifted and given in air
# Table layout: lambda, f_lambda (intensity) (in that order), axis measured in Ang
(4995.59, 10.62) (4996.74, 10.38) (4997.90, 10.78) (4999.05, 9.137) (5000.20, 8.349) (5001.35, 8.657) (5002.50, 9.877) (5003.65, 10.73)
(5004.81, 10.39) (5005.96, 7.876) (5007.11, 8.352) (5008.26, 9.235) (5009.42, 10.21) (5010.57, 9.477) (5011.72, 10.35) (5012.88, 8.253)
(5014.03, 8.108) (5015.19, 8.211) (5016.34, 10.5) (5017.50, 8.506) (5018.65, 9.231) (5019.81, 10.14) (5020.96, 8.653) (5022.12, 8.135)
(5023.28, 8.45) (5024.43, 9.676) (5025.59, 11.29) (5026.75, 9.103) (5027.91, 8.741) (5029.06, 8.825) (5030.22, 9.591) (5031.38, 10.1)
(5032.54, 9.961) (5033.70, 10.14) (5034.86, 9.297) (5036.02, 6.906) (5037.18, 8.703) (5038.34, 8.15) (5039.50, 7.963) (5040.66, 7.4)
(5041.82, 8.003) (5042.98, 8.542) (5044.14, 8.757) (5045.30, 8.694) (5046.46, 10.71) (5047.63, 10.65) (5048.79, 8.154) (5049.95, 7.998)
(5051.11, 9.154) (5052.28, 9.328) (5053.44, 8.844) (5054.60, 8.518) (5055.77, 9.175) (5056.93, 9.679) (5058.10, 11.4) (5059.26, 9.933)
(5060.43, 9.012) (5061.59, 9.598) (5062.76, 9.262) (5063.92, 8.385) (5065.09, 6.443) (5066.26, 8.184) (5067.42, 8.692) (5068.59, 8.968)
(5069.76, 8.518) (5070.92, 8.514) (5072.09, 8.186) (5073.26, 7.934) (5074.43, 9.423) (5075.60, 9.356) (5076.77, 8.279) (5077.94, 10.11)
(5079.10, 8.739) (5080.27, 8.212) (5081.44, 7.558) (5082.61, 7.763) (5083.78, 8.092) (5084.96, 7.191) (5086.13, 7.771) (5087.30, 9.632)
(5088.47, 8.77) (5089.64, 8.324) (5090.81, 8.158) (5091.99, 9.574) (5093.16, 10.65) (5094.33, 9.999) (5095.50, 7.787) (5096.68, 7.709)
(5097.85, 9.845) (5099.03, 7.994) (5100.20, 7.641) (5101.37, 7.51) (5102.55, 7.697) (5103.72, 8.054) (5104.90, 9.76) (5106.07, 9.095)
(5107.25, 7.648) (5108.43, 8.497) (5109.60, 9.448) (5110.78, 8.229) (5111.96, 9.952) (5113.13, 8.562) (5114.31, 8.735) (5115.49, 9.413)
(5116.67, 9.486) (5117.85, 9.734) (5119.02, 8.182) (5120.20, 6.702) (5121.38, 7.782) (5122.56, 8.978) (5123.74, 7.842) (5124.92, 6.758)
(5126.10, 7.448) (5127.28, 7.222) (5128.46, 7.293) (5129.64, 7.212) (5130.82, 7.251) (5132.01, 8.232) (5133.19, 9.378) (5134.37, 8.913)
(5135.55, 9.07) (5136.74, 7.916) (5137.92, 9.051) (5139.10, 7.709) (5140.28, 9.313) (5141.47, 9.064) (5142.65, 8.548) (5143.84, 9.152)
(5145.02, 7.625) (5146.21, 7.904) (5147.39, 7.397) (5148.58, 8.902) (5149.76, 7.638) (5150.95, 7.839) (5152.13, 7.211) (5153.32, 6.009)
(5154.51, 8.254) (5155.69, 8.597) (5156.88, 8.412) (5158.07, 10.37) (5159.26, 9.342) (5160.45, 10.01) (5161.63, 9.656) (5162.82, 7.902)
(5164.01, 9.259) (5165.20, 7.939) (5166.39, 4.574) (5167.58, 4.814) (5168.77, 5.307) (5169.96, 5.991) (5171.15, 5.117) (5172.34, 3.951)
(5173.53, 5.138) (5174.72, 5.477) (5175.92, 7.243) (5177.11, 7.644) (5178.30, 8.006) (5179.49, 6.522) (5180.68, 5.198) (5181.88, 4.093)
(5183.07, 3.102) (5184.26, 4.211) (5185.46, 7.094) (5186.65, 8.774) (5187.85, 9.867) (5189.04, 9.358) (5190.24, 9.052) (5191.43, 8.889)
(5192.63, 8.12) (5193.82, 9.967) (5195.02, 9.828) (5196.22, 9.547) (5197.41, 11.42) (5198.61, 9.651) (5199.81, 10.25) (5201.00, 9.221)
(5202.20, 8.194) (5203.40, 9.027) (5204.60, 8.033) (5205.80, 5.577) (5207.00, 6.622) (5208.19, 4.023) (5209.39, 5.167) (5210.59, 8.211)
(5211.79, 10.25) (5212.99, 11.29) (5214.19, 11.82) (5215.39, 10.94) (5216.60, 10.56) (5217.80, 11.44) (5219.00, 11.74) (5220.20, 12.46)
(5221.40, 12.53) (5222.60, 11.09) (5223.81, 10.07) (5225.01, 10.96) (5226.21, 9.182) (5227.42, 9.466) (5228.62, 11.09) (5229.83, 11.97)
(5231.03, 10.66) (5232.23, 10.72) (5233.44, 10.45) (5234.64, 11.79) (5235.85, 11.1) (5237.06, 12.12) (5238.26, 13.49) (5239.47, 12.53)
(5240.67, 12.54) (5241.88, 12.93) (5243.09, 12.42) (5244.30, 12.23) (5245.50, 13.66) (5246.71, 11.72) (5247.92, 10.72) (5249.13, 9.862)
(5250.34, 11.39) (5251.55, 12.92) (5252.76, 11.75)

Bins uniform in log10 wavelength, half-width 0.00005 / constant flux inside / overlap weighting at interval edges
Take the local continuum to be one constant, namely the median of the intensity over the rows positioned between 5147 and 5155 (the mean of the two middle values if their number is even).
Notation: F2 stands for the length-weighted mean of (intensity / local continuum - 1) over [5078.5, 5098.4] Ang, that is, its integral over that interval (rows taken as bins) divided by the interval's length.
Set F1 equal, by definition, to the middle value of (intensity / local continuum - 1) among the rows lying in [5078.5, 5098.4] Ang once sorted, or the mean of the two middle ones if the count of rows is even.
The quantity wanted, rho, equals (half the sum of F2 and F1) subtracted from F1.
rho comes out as -0.024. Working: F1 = 0.08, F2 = 0.123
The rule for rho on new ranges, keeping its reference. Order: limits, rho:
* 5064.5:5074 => 0.010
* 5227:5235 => -0.011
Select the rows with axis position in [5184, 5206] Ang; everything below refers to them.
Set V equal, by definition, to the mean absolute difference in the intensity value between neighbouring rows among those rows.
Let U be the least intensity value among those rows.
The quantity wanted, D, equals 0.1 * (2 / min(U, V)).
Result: 0.178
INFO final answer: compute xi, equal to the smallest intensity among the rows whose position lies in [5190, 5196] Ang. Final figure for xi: 8.12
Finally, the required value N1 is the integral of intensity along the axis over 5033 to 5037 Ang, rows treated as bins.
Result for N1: 35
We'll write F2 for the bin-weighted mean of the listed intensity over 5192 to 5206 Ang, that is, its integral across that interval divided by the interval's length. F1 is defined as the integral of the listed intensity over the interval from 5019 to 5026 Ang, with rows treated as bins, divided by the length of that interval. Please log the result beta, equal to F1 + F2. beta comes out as 18.5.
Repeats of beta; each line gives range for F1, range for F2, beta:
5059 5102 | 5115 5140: 16.8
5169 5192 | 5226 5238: 17.5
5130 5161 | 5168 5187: 14.2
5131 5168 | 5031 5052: 17.1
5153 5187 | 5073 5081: 15.7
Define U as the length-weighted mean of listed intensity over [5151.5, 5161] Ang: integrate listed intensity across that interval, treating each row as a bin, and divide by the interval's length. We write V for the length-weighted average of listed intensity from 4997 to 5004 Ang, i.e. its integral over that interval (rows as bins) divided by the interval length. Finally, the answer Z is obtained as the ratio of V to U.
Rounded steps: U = 8.5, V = 9.58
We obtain 1.13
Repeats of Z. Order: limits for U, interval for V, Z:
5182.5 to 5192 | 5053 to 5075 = 1.18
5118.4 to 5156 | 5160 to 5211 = 0.92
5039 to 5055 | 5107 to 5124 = 0.99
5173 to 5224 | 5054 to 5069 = 1.06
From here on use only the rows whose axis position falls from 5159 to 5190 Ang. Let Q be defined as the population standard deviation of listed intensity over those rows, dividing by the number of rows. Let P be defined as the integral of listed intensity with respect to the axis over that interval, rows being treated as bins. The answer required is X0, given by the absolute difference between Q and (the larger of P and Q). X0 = 207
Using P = 209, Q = 2.09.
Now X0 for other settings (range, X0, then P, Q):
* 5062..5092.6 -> 258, 259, 0.79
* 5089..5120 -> 270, 271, 0.91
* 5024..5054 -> 270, 271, 1.03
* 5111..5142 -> 258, 259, 0.95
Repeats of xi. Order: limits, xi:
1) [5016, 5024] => 8.135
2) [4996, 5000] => 9.137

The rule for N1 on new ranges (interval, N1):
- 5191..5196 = 46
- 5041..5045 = 34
